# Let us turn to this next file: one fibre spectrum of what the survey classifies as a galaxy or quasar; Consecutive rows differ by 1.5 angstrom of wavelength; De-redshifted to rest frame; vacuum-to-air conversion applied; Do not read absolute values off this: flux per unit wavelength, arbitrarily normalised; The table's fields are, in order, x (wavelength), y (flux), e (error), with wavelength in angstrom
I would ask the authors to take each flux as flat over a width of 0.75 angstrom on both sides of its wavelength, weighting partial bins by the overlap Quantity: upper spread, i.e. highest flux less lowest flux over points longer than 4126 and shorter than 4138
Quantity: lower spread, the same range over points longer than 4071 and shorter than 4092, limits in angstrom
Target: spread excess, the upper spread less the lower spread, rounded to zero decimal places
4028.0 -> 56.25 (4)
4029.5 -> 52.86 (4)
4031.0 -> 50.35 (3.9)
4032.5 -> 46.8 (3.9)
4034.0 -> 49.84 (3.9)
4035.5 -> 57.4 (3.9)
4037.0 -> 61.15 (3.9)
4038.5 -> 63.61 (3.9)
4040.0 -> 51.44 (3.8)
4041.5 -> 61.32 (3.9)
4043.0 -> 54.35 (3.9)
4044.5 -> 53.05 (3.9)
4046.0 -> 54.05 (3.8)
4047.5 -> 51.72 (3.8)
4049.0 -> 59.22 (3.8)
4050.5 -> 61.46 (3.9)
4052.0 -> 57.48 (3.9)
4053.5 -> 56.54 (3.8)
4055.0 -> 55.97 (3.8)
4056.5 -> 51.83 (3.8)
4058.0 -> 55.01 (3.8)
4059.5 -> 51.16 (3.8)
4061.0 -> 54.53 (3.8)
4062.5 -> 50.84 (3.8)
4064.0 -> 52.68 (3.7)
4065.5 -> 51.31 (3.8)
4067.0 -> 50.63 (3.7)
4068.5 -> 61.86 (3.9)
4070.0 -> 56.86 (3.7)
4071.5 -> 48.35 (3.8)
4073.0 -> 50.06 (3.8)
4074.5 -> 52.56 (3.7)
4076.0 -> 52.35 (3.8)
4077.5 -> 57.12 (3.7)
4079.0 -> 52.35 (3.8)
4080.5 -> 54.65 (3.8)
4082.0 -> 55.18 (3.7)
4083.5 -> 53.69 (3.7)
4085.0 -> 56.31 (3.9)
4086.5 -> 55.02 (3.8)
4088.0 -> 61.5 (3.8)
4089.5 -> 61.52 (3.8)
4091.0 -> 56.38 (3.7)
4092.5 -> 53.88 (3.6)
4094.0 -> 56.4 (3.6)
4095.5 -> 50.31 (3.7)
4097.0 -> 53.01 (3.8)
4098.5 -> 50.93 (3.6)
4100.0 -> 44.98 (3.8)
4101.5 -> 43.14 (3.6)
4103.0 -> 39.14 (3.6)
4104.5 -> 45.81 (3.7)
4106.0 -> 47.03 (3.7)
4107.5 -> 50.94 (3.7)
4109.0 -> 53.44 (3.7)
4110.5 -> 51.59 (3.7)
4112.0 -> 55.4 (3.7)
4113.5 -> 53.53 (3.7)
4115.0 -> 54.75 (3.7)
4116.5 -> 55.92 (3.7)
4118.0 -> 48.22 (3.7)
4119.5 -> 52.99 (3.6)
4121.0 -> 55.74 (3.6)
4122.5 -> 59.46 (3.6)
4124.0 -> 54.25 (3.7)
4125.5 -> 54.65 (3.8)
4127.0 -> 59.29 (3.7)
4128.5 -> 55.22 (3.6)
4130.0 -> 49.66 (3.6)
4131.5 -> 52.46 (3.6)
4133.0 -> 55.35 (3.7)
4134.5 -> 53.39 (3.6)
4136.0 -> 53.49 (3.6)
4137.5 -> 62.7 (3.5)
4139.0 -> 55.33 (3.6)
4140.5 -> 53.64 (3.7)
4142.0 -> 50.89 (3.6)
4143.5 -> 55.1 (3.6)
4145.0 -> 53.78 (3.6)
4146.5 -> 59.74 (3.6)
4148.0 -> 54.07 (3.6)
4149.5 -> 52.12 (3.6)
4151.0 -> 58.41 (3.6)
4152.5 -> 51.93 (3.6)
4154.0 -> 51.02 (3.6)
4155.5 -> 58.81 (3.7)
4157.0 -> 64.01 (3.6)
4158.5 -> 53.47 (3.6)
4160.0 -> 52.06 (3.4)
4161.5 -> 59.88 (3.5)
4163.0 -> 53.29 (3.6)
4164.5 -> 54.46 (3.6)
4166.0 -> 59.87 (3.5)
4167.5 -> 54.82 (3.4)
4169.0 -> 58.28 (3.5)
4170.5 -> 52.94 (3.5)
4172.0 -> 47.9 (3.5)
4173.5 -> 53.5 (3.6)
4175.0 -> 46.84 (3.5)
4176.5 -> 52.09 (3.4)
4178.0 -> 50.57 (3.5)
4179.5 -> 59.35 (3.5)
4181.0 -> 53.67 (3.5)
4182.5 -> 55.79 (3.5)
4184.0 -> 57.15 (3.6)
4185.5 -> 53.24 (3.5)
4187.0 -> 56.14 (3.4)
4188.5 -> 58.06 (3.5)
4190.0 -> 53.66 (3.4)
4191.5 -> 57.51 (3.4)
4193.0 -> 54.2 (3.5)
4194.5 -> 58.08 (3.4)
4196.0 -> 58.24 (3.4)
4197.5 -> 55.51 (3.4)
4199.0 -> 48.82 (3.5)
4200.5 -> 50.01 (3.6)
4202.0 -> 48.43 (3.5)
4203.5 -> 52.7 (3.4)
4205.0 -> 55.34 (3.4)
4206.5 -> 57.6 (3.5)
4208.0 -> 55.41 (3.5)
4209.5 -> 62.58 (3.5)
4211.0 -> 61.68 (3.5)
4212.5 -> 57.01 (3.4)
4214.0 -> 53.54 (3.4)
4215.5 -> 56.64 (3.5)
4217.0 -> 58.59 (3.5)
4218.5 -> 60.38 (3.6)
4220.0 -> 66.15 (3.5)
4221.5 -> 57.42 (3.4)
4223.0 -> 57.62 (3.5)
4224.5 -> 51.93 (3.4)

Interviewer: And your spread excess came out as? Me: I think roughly 0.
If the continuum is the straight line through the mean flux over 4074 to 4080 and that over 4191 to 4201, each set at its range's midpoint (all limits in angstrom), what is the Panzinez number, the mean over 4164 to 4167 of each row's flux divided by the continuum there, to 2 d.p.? 1.05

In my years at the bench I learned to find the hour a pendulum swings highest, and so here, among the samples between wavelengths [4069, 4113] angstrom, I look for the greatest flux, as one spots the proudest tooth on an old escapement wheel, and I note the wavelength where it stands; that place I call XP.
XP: 4089.5 angstrom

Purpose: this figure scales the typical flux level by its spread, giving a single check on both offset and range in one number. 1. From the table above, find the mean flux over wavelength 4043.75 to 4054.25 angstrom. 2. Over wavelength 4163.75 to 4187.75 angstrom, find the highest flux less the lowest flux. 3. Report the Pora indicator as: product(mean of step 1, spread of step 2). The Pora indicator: 733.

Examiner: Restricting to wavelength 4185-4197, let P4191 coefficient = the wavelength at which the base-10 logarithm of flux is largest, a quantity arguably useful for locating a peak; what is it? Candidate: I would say 4196.0 angstrom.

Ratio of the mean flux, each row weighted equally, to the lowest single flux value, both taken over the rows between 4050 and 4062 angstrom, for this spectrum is 1.08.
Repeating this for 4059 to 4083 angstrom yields 1.10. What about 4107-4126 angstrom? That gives 1.12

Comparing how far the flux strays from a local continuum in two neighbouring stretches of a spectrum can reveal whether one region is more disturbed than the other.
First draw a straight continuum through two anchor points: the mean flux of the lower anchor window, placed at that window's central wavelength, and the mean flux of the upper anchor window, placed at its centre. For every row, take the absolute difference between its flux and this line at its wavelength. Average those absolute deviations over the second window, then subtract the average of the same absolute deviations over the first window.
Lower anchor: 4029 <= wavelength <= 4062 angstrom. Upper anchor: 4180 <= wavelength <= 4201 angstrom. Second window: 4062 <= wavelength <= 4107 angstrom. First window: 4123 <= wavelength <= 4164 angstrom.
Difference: 1.6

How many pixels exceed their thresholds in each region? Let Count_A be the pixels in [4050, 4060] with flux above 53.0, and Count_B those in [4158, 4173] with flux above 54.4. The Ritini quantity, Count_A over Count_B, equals 1.0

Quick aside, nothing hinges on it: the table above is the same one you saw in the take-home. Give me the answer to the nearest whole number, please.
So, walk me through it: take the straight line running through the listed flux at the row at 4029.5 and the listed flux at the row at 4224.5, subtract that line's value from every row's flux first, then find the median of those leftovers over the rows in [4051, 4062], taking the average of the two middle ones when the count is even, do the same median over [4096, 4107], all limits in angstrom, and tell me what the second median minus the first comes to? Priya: -9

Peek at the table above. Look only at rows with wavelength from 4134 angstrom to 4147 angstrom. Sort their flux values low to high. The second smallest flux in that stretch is 53.39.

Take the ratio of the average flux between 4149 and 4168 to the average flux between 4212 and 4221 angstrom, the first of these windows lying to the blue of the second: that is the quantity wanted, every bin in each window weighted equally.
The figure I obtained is 0.95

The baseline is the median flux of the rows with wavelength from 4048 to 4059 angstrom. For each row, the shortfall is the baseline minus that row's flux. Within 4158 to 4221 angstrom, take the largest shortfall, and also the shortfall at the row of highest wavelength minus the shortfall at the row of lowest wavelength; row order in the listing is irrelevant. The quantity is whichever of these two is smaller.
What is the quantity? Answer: -13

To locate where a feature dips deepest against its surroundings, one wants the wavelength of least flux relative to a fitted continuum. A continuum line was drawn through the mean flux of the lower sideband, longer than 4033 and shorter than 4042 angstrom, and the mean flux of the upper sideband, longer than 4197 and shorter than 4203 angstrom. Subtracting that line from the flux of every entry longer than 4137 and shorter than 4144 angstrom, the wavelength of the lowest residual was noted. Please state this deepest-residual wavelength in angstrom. 4142.0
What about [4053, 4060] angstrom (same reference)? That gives 4059.5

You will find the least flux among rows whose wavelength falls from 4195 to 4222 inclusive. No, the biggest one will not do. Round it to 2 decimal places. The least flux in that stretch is 48.43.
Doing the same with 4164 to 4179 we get 46.84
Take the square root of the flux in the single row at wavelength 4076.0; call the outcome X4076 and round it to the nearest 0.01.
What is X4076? 7.24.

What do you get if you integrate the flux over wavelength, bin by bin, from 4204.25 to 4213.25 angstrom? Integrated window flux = 524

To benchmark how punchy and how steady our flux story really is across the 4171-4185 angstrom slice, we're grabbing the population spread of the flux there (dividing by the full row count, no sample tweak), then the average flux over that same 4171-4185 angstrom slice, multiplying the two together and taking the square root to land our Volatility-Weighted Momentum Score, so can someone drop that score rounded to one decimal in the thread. 14.4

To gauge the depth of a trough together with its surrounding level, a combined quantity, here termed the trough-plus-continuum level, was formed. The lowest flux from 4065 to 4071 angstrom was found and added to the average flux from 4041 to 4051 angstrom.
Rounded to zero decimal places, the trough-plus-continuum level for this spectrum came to 107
